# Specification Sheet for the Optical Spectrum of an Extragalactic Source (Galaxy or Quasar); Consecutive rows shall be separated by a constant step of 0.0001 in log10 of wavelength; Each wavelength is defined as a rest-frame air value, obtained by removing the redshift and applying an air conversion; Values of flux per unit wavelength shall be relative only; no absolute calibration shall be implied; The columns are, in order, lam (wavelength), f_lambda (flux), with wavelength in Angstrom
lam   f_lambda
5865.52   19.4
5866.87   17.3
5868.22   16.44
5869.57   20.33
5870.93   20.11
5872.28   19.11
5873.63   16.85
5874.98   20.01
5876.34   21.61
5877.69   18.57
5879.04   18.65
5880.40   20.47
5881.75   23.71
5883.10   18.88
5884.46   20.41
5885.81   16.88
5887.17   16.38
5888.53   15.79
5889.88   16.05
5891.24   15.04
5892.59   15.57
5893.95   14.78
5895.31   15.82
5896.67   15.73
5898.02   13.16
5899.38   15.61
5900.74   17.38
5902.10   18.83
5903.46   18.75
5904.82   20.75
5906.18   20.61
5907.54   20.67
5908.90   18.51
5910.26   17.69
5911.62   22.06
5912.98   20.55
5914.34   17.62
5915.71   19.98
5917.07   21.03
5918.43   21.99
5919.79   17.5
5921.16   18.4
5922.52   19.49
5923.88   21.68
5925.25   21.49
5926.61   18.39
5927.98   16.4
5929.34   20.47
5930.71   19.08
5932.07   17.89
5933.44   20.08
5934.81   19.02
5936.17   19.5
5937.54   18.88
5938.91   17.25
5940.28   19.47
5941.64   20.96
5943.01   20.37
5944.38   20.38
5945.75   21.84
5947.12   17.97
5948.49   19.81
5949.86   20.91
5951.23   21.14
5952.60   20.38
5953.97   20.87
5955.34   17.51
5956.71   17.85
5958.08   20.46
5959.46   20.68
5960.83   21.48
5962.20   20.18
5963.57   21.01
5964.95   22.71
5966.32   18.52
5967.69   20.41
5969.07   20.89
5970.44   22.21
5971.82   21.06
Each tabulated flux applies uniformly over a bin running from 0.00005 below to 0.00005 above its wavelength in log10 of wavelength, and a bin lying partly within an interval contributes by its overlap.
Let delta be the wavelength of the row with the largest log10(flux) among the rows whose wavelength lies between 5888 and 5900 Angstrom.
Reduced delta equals 5889.88 Angstrom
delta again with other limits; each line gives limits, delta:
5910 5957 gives 5911.62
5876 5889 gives 5881.75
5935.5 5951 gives 5945.75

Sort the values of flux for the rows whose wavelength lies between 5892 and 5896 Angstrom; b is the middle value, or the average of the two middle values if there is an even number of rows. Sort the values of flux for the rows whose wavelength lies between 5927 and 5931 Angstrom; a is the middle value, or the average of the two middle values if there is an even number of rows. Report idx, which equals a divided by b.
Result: 1.23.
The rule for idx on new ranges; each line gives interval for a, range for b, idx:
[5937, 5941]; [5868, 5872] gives 0.94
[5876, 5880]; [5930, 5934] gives 0.98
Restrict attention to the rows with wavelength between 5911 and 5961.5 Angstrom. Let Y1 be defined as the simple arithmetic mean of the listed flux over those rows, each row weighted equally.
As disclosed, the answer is 19.8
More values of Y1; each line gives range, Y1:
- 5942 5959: 20.0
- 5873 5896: 18.0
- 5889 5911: 17.2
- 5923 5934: 19.4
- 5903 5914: 19.9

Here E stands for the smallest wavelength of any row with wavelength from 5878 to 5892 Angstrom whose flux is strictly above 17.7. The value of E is 5879.04 Angstrom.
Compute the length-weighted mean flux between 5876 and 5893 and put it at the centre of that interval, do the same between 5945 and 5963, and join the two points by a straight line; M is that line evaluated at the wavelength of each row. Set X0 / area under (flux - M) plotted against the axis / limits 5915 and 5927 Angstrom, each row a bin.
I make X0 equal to 9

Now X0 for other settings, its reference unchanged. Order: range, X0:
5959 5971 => 6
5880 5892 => -3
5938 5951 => 1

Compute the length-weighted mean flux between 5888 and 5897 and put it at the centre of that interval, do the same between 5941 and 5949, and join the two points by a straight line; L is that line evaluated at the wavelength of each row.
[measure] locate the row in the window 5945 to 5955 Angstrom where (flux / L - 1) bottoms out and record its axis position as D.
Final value 5947.12 Angstrom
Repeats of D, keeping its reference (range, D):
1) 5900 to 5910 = 5900.74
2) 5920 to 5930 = 5927.98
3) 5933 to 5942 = 5938.91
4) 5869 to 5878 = 5873.63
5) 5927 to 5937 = 5927.98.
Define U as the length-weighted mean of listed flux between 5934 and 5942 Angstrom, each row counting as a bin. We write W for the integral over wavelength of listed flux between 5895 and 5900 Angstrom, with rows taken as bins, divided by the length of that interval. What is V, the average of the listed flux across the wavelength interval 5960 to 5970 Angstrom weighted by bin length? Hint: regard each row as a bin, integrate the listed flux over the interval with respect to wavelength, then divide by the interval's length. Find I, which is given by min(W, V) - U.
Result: -4.1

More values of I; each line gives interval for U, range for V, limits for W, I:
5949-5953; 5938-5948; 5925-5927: -1.1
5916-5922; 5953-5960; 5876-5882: -0.3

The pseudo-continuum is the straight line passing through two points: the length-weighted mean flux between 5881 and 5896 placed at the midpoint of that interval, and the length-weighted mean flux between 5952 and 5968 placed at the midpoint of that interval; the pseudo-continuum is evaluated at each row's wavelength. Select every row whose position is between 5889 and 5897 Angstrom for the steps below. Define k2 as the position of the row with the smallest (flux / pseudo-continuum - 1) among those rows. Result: 5893.95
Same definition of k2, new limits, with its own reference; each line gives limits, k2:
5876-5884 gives 5877.69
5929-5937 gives 5932.07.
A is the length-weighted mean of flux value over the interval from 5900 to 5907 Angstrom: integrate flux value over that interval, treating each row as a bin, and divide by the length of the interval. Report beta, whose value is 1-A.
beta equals -18.25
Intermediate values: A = 19.3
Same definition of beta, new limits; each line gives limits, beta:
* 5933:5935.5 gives -18.52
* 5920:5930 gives -18.38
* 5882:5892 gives -16.34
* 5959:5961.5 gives -20.13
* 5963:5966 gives -20.46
